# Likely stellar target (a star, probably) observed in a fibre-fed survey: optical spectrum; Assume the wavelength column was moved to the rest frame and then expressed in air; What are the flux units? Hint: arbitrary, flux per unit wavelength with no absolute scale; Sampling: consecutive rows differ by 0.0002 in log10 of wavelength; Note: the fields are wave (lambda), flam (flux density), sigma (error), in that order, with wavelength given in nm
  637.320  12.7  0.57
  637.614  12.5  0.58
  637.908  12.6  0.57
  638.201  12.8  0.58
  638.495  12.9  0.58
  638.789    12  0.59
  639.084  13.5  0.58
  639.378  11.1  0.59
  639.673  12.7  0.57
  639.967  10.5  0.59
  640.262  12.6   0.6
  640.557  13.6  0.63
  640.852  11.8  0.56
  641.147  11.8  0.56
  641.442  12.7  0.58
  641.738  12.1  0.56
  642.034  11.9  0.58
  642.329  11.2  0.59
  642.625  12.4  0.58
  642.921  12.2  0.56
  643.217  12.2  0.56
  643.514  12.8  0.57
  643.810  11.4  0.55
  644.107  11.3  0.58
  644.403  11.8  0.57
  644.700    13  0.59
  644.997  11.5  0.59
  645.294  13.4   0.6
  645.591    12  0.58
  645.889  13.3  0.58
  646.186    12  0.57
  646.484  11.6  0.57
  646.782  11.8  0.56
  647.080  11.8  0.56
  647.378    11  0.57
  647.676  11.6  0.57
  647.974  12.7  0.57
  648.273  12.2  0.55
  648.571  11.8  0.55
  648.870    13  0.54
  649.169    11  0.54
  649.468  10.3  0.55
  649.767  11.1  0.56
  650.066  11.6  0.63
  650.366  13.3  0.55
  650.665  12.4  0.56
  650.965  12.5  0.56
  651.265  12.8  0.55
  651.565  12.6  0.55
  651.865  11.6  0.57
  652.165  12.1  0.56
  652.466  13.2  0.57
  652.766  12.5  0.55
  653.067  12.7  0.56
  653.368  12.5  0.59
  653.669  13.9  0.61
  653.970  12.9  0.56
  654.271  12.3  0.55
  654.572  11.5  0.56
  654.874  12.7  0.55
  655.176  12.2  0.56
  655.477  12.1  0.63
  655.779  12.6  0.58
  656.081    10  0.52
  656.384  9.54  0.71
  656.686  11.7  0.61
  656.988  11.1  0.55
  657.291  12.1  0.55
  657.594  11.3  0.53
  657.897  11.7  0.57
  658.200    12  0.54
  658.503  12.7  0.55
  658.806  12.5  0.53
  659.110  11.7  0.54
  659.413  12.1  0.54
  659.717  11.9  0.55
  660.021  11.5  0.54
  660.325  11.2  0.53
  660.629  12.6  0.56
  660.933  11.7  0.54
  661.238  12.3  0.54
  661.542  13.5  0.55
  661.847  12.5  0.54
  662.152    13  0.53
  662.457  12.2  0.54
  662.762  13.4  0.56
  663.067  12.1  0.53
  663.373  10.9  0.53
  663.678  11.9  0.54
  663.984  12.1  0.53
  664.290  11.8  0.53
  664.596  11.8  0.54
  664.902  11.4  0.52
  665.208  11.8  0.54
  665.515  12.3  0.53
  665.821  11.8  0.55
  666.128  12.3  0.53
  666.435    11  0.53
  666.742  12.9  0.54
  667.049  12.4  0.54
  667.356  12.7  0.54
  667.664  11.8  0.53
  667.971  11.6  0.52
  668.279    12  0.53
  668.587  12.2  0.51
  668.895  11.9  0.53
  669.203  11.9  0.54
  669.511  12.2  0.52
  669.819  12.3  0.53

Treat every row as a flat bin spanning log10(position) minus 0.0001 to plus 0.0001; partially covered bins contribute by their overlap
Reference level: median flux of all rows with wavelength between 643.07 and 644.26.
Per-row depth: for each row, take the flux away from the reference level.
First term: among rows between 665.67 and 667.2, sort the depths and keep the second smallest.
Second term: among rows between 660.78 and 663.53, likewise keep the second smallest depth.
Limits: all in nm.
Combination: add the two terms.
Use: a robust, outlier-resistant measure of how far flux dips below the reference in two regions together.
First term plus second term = -2.2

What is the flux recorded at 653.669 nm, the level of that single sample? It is 13.9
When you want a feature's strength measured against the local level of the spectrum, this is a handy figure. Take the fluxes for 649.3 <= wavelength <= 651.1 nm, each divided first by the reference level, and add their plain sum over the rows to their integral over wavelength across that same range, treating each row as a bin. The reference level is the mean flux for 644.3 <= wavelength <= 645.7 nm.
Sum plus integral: 7.5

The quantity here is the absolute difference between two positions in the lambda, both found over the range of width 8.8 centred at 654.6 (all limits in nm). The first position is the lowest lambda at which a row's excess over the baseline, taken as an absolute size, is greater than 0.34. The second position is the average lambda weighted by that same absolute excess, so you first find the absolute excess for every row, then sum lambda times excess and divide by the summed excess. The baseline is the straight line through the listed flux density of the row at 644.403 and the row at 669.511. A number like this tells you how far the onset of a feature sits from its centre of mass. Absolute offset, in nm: 3.99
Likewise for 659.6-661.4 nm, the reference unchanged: 0.43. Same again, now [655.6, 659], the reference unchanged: 1.04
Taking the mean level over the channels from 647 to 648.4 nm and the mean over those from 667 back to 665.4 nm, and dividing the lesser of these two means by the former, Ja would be 1.000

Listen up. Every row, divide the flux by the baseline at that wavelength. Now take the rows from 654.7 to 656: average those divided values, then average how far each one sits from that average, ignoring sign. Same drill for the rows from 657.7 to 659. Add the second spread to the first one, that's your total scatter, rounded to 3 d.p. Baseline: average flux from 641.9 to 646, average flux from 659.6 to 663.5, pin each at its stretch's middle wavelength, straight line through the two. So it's 0.051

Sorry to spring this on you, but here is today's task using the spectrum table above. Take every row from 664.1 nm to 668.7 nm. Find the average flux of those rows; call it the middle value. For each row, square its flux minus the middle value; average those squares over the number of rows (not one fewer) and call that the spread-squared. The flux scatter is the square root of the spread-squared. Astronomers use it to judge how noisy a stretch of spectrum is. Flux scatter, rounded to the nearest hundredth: 0.48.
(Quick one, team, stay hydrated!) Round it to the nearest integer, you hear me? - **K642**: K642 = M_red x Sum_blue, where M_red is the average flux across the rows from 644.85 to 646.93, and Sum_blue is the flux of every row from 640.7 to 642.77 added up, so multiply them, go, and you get 1026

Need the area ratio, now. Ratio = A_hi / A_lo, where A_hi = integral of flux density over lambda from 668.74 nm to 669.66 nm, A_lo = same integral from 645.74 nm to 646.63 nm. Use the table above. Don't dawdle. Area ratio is 1.01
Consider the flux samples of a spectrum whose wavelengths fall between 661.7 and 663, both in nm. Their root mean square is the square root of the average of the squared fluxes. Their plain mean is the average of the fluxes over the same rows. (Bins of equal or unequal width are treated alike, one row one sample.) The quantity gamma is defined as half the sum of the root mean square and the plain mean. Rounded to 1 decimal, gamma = 12.8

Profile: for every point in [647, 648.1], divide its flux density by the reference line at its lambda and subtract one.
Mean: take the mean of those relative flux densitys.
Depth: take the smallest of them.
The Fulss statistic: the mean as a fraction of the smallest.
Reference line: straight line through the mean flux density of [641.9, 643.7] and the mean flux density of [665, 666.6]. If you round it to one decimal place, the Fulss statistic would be 0.3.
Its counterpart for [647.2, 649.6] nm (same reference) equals 0.2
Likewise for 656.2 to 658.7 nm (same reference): 0.2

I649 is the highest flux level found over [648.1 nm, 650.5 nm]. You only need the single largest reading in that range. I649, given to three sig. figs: 13.3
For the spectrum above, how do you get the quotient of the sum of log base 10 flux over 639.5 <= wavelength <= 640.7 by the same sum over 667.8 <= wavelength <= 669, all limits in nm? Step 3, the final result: 1.0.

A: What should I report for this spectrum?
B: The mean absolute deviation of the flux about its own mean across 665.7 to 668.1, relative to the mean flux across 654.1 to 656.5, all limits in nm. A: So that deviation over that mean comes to 0.044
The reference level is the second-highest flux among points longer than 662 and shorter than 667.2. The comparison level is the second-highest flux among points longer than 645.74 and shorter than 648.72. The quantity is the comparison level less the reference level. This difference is -0.30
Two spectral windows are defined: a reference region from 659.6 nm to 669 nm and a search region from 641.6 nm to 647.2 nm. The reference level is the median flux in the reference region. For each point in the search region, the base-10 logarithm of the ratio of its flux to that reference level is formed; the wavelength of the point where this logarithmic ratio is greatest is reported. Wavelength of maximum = 645.294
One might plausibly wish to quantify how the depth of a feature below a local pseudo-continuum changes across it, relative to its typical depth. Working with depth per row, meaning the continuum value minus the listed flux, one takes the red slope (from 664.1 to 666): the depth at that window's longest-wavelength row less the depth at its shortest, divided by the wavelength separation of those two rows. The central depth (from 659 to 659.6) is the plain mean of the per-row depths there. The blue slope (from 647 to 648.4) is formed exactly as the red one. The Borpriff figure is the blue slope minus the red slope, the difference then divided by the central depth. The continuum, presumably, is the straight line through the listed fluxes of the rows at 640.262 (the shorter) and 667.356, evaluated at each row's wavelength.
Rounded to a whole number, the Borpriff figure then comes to 0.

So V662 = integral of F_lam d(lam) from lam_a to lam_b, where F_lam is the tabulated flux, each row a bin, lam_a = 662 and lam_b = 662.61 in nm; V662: 7.69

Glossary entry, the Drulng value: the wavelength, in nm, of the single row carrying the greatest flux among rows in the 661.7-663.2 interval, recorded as 662.762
